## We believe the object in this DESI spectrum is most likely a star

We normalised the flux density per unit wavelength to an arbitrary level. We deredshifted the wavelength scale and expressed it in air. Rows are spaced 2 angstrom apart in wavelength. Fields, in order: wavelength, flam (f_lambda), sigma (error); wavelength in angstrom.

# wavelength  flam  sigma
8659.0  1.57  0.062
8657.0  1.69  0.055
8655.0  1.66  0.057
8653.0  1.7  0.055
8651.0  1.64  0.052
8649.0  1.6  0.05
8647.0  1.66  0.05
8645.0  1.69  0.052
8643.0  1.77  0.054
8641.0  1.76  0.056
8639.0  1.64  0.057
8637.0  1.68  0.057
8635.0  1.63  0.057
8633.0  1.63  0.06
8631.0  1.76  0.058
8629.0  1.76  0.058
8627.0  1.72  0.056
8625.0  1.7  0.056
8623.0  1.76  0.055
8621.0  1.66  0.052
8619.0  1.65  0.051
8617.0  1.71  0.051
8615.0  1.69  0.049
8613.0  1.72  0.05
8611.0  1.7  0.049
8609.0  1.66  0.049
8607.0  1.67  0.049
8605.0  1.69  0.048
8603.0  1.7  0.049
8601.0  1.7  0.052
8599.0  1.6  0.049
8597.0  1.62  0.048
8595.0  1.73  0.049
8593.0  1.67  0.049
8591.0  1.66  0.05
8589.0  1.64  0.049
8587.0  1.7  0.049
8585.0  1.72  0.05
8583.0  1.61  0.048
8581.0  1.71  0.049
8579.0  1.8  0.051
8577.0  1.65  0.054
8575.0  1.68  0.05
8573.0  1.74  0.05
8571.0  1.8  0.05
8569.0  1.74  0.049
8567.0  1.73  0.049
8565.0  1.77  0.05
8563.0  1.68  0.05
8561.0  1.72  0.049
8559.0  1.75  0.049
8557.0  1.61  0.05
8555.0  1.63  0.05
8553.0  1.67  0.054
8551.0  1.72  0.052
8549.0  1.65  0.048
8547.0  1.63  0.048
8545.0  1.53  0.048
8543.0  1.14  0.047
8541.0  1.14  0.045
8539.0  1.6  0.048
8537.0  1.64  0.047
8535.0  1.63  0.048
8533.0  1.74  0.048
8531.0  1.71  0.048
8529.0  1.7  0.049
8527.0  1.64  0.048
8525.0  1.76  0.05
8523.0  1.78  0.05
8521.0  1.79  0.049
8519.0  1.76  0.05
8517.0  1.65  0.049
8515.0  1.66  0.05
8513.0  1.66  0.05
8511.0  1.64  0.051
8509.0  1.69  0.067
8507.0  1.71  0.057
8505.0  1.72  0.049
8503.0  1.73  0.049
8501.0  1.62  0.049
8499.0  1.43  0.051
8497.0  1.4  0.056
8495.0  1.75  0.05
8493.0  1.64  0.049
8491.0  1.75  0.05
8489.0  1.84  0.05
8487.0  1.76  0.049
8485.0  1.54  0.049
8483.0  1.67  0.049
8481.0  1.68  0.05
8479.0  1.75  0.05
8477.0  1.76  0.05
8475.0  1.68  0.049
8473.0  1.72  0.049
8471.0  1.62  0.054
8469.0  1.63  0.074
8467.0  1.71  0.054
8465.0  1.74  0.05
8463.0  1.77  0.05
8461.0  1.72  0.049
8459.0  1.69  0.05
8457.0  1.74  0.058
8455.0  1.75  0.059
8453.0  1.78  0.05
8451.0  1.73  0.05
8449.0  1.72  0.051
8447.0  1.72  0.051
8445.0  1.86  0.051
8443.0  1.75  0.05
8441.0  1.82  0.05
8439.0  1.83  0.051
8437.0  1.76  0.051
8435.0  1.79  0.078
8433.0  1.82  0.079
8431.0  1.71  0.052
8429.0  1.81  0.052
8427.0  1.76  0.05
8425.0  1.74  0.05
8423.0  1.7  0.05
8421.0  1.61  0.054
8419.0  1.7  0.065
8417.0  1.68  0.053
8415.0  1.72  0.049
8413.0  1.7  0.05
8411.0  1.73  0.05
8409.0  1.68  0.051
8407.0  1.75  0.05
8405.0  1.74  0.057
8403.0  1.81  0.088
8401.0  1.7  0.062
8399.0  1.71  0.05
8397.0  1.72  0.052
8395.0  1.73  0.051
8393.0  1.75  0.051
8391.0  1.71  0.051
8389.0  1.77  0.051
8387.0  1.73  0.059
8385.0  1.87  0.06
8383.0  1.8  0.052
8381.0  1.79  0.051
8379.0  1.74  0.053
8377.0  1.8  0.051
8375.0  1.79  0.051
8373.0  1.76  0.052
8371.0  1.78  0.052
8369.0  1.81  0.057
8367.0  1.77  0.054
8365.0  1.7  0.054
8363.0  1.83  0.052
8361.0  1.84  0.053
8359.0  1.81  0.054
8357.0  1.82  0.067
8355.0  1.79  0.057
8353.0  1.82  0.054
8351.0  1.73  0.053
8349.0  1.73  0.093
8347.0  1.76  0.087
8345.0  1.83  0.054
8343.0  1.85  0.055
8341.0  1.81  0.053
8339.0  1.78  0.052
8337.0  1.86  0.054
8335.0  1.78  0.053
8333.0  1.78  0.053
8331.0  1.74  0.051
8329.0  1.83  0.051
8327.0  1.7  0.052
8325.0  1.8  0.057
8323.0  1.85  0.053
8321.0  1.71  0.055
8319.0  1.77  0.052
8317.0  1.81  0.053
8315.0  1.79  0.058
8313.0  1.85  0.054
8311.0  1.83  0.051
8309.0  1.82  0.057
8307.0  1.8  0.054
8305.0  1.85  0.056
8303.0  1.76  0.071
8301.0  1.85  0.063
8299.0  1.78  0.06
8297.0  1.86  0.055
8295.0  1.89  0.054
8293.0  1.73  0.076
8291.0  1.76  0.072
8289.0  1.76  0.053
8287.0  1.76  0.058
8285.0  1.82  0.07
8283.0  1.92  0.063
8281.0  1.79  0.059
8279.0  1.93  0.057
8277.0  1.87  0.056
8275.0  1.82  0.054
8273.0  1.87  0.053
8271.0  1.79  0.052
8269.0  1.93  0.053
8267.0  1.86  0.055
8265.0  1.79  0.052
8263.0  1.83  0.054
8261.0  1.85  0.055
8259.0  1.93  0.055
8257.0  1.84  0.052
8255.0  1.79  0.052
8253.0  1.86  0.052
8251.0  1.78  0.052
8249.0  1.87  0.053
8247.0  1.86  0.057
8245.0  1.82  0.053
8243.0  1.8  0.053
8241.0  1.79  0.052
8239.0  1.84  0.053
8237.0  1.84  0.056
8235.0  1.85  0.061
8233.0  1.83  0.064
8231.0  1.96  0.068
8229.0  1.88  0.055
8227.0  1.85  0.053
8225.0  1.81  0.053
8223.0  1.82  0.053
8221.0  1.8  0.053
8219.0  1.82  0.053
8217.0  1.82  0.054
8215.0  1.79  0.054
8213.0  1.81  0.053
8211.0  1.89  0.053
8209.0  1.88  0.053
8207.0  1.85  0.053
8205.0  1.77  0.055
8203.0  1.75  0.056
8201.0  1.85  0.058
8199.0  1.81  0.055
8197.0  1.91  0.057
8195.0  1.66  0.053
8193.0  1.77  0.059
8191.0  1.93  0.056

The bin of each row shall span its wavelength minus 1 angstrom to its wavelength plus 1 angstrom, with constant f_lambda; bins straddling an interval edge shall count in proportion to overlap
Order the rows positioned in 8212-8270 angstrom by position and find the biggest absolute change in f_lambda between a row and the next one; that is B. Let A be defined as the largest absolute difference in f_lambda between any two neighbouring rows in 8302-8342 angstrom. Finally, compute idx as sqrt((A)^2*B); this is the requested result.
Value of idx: 0.050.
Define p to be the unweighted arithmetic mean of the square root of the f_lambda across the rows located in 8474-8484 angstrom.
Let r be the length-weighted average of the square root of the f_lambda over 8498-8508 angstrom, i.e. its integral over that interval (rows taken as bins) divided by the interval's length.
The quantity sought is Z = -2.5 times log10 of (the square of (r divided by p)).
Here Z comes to 0.04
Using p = 1.31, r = 1.28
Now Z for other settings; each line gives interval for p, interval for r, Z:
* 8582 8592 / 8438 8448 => -0.08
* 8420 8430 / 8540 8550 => 0.22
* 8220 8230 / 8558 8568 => 0.06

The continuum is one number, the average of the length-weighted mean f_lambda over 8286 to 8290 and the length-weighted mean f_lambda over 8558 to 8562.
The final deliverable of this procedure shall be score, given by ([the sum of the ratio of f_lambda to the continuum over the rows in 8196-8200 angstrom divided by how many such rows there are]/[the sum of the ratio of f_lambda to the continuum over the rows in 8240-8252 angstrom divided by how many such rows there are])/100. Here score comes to 0.0102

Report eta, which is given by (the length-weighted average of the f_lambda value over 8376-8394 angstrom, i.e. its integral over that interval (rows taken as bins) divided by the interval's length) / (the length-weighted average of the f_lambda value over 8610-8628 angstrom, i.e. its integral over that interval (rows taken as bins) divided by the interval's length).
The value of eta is 1.04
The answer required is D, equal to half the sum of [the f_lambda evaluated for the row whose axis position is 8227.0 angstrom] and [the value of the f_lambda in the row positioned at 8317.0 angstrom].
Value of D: 1.83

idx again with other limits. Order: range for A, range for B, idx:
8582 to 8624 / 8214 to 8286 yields 0.041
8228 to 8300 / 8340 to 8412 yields 0.060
